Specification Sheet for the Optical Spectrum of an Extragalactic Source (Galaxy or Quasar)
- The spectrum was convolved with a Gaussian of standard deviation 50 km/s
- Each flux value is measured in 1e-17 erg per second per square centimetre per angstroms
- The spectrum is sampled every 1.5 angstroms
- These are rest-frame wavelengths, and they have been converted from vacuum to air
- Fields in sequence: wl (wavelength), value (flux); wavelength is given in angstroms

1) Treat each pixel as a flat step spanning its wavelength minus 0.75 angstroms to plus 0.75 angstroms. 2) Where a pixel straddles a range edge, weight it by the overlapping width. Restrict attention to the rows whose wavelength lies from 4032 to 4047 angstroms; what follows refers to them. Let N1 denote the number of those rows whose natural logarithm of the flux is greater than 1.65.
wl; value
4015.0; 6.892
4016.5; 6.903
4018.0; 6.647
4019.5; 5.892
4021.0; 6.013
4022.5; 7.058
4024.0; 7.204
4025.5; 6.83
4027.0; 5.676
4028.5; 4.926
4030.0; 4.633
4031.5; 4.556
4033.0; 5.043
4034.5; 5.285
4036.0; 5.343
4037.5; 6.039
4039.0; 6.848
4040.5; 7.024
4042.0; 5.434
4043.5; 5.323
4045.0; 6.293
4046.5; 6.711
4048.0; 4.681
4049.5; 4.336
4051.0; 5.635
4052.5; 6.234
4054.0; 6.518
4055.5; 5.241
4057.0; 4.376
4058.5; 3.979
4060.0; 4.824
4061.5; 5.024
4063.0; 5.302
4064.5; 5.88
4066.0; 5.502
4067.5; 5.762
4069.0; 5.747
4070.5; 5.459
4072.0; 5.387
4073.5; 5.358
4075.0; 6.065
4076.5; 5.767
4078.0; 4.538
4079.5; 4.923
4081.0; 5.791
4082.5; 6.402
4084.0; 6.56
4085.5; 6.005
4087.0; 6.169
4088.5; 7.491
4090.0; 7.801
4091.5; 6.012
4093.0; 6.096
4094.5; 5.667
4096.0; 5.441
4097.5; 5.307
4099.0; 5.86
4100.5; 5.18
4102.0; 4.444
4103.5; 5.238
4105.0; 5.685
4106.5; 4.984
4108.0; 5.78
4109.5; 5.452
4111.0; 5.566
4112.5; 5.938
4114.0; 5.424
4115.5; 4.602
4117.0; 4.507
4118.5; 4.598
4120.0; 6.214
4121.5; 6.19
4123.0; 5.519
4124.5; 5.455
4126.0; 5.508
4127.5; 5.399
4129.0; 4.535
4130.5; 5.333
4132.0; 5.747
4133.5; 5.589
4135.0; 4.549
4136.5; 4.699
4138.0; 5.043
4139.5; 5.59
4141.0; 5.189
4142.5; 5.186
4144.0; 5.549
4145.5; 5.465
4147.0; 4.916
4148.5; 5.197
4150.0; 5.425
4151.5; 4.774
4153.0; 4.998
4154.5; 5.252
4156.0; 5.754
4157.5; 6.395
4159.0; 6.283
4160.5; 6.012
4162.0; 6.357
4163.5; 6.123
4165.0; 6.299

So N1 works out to 9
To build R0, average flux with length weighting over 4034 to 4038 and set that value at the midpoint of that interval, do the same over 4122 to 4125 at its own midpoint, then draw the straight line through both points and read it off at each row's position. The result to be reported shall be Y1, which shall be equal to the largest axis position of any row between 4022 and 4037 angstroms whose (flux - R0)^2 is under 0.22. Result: 4036.0 angstroms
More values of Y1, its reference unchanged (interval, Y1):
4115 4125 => 4124.5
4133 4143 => 4142.5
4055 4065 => 4064.5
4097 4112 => 4111.0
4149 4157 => 4156.0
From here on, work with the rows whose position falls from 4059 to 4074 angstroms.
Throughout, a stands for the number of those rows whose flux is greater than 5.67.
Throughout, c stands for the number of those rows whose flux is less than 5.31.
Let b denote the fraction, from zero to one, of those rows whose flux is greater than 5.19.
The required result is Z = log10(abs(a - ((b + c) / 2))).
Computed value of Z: 0.04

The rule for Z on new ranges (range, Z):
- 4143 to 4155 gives 0.45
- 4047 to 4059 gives -0.12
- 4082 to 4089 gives 0.65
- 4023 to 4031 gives 0.23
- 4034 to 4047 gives 0.60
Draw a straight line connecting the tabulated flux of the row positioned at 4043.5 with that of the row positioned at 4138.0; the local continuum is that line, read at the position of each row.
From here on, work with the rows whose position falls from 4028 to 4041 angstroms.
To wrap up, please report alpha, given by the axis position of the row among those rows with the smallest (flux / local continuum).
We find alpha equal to 4031.5 angstroms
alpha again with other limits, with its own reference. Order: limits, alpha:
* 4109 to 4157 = 4117.0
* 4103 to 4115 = 4106.5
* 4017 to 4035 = 4031.5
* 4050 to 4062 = 4058.5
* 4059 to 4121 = 4102.0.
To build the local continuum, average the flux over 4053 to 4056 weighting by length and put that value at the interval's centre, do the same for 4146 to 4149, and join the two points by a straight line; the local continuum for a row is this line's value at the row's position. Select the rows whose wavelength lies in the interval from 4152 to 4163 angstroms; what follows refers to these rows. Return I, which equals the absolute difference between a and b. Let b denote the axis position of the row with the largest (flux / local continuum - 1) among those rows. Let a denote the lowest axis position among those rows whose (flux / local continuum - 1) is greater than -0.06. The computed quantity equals 9.0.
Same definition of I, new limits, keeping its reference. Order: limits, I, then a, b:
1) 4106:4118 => 4.5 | 4108.0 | 4112.5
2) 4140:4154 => 3.0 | 4141.0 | 4144.0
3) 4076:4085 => 7.5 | 4076.5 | 4084.0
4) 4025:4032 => 0.0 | 4025.5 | 4025.5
